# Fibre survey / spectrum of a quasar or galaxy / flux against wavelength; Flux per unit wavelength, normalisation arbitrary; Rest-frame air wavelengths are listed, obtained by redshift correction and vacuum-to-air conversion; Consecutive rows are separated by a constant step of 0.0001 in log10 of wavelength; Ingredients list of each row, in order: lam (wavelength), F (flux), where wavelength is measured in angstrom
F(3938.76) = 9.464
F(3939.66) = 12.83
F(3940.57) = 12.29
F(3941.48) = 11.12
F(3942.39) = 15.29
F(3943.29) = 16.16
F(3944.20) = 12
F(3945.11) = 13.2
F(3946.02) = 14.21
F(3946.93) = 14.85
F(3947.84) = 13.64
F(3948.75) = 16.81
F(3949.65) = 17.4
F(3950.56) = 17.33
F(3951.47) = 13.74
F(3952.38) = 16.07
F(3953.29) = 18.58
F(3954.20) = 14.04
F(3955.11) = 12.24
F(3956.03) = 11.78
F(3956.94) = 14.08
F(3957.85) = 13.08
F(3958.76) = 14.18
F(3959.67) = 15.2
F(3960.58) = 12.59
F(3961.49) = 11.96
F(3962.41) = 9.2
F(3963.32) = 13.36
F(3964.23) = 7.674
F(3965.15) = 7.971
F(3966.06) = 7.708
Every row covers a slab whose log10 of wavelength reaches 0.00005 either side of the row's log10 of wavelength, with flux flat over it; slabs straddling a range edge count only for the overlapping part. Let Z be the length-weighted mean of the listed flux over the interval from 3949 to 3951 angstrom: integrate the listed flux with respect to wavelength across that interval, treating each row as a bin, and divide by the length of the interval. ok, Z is 17.4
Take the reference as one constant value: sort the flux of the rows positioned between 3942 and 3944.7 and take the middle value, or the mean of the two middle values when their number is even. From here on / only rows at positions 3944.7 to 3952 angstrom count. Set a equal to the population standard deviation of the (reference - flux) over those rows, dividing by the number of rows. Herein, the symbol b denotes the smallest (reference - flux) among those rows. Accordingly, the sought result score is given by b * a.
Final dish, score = -3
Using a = 1.6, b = -2.1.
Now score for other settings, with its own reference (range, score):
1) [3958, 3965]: 0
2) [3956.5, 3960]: 0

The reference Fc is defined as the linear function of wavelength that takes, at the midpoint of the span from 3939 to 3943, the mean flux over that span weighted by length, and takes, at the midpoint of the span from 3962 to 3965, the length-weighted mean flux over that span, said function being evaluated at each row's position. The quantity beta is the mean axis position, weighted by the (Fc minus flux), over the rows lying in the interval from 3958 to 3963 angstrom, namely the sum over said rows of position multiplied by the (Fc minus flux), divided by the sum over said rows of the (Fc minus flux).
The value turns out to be 3959.7 angstrom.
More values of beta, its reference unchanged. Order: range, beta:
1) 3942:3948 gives 3945.0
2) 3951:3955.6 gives 3953.1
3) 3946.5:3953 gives 3949.9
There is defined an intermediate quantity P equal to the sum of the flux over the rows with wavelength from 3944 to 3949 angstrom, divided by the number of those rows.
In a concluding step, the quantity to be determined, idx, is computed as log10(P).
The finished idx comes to 1.15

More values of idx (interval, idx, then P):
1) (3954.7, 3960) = 1.13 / 13.4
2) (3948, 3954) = 1.22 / 16.7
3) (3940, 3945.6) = 1.13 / 13.3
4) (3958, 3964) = 1.11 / 12.7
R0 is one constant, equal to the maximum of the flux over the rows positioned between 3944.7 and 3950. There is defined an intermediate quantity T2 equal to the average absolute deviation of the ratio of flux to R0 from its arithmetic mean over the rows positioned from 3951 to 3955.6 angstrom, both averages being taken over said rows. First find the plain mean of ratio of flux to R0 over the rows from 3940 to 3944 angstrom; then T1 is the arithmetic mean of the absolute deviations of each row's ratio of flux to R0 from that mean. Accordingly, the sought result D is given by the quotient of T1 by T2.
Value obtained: 1.05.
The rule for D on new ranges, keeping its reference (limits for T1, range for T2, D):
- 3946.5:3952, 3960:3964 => 1.20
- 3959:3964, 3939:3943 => 1.25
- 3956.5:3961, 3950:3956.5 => 0.37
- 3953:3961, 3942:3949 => 1.10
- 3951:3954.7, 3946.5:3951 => 1.22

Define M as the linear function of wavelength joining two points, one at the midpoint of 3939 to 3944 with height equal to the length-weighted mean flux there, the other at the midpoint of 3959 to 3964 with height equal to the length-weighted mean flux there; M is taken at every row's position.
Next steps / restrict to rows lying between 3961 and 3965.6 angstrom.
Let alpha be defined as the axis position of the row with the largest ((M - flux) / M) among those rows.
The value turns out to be 3964.23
